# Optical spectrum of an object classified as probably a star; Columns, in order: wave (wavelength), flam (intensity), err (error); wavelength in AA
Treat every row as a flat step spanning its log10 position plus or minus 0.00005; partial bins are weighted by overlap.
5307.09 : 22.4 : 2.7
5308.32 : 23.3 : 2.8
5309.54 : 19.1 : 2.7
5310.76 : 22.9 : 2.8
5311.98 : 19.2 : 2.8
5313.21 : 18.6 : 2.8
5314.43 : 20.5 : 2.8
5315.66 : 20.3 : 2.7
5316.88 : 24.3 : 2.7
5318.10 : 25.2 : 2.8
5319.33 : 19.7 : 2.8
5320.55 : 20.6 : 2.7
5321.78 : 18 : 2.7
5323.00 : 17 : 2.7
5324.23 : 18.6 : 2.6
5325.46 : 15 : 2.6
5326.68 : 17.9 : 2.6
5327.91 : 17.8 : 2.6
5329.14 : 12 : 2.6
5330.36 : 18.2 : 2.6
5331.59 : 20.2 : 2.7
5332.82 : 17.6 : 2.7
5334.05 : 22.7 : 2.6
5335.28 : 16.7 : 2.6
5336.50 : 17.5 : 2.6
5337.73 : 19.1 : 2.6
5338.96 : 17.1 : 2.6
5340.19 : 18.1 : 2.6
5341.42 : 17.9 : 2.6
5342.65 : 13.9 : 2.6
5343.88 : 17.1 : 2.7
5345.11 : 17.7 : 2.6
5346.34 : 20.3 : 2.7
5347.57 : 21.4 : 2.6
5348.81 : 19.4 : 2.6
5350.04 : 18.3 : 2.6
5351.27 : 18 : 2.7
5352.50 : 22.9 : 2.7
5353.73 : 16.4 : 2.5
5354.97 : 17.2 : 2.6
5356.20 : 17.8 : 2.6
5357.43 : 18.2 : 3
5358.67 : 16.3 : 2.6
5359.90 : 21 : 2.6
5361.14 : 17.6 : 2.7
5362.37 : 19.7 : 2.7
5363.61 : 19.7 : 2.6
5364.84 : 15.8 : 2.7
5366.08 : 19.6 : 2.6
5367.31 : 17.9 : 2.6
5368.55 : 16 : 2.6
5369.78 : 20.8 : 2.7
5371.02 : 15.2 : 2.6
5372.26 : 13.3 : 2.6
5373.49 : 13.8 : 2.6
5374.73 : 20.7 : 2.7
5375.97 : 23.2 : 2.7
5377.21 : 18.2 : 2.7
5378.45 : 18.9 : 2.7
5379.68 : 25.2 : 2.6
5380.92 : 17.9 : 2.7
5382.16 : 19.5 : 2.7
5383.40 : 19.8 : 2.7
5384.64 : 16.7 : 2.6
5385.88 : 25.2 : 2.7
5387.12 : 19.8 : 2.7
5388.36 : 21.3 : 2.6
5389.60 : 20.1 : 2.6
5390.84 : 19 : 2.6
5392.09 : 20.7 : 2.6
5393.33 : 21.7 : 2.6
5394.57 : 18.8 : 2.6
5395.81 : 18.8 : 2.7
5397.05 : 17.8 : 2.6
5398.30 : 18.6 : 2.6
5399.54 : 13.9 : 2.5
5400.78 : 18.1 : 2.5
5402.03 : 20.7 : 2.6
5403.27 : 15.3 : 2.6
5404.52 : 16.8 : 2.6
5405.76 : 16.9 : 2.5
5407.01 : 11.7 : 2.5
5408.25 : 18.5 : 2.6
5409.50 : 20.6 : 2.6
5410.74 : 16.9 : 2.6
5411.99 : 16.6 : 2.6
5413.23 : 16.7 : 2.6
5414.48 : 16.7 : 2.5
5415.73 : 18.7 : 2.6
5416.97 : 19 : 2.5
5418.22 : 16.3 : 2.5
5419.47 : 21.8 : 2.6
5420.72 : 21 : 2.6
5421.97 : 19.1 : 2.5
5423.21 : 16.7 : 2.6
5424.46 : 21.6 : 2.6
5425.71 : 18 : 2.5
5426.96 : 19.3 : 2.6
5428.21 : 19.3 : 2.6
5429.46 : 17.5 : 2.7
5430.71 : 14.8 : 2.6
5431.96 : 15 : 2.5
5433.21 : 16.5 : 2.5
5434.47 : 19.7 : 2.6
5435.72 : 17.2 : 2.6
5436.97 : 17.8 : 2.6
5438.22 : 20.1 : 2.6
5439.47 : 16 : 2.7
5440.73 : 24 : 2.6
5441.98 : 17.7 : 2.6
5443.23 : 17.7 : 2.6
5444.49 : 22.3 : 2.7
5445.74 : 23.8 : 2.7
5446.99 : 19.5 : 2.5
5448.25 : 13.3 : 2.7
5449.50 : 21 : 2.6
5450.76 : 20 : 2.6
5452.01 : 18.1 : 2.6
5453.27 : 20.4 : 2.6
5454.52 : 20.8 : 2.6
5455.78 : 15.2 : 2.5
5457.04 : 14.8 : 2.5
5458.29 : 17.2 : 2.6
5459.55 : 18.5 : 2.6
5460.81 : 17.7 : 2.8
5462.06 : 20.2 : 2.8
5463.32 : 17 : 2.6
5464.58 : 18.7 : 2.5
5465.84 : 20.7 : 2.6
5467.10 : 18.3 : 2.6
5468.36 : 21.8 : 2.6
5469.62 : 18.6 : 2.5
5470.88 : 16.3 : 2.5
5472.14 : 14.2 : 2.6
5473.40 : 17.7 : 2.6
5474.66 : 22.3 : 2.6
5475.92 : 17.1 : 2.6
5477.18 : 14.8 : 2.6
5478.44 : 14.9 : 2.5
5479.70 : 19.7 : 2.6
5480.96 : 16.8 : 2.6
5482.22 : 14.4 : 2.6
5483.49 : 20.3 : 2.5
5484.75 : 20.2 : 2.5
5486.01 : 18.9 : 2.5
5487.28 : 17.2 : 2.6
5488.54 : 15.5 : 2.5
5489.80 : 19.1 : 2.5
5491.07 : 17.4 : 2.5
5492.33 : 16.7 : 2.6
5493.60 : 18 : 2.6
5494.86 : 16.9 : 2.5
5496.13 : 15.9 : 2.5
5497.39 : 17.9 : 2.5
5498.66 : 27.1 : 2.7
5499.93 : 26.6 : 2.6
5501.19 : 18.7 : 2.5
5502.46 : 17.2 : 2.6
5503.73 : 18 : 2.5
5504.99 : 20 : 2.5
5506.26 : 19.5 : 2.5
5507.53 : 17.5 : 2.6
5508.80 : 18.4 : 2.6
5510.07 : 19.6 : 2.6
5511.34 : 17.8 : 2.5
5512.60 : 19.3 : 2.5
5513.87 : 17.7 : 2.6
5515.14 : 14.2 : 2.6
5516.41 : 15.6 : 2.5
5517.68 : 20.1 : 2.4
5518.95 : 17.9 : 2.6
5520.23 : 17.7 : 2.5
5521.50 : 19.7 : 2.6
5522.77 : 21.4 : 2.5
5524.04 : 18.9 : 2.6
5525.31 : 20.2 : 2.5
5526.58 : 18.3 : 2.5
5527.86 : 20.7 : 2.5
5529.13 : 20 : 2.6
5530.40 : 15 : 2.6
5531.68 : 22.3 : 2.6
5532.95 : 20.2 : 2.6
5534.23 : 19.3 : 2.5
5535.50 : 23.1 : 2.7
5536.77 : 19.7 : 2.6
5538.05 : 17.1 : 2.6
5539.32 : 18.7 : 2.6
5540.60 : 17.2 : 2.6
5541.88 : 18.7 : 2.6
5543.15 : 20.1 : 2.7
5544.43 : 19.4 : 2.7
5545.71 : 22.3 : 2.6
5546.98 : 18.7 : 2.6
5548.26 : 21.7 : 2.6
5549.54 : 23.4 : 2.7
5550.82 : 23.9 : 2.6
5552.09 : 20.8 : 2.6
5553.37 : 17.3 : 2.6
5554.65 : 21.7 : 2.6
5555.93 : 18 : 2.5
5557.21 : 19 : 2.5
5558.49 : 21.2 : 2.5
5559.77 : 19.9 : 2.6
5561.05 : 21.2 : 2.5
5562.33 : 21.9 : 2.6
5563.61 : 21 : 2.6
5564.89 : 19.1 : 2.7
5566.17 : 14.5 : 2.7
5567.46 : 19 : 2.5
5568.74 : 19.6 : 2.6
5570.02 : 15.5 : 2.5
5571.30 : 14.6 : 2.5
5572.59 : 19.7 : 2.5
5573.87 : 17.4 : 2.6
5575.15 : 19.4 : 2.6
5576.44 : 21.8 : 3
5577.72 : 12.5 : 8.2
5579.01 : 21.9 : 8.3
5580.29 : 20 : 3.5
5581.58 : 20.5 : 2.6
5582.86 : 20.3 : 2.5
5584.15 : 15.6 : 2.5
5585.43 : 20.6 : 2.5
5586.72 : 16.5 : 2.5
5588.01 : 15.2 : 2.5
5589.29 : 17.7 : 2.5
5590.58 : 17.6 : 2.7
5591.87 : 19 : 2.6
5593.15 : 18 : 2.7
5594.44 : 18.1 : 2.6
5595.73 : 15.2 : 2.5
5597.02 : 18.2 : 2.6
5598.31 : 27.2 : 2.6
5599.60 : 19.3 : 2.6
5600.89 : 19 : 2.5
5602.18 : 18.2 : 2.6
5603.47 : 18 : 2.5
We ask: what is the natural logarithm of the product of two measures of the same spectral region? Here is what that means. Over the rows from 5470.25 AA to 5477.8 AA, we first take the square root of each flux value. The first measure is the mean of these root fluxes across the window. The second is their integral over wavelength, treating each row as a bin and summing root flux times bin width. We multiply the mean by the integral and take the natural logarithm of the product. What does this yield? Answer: 4.85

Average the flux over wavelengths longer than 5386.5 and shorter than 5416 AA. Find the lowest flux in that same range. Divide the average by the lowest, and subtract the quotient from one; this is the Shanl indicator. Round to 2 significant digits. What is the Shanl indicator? -0.55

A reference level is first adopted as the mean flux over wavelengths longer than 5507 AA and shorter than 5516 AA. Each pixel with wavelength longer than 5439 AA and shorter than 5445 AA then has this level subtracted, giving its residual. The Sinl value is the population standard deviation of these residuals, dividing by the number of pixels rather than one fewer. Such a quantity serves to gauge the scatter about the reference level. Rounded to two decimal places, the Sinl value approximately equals 3.06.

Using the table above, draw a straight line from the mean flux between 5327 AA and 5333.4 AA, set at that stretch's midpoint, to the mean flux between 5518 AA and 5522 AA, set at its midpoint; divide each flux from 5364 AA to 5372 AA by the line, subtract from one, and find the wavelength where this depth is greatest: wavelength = 5371.02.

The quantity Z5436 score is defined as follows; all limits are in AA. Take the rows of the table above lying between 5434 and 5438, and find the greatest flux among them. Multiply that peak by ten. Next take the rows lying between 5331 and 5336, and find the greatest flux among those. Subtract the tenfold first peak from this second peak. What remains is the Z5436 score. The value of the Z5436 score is -174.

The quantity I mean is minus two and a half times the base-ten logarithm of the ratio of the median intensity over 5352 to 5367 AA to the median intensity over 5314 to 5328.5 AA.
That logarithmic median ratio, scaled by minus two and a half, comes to 0.07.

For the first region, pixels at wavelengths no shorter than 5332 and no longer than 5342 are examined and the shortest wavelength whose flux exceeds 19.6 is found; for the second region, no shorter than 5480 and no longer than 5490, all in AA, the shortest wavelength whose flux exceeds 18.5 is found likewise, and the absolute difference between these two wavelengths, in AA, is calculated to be 149.4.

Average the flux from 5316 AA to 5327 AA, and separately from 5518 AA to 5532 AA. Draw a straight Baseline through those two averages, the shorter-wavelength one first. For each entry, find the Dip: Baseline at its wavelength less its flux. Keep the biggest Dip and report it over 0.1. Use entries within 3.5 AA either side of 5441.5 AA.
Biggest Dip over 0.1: 34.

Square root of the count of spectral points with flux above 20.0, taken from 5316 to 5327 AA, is 1.7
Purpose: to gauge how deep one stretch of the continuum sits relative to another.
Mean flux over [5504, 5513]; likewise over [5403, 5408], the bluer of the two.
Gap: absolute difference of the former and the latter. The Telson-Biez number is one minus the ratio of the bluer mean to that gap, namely -3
